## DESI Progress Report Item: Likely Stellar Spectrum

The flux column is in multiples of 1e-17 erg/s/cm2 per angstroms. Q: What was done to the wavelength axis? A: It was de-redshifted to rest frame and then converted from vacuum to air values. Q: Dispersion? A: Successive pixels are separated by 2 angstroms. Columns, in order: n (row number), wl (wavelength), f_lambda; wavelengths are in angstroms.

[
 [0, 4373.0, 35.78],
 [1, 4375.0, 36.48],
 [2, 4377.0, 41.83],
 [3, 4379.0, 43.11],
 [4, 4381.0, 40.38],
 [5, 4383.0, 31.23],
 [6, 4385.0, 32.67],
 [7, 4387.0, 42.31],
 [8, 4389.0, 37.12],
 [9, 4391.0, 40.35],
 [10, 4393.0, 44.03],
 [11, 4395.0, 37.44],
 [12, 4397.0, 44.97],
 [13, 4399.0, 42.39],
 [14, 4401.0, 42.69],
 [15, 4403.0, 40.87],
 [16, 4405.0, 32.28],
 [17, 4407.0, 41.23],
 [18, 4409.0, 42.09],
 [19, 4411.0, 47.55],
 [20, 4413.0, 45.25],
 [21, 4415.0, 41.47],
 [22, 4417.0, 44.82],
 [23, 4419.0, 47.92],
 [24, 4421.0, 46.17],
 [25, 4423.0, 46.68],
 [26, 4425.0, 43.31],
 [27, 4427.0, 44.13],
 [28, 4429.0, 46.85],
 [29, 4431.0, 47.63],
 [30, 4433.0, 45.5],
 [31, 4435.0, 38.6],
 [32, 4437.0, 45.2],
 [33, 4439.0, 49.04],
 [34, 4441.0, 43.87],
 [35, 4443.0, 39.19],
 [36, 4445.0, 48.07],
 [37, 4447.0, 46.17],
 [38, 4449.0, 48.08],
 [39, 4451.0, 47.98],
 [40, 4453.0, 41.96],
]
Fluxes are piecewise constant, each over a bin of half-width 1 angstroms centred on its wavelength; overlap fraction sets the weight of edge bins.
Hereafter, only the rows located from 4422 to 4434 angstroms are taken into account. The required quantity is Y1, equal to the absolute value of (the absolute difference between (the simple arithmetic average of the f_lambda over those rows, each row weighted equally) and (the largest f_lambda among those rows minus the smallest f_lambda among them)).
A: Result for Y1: 41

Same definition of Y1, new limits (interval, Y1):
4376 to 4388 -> 27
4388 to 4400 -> 33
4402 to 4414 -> 26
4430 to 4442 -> 35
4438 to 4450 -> 36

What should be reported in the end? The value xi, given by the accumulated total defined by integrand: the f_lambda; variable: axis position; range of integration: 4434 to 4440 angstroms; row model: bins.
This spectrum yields 266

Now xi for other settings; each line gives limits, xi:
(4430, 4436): 263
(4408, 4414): 270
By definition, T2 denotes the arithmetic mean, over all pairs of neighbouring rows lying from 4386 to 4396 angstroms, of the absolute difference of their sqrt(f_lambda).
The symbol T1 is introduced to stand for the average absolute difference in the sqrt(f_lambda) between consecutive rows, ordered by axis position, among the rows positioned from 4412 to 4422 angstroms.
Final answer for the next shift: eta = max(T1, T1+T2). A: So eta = 0.59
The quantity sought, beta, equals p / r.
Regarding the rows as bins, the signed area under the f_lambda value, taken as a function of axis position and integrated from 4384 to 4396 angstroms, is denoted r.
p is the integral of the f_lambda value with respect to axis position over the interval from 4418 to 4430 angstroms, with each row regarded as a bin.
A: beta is 1.18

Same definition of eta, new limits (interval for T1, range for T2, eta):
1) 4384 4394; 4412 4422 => 0.66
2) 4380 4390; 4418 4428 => 0.64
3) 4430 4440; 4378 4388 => 0.84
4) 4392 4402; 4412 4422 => 0.55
